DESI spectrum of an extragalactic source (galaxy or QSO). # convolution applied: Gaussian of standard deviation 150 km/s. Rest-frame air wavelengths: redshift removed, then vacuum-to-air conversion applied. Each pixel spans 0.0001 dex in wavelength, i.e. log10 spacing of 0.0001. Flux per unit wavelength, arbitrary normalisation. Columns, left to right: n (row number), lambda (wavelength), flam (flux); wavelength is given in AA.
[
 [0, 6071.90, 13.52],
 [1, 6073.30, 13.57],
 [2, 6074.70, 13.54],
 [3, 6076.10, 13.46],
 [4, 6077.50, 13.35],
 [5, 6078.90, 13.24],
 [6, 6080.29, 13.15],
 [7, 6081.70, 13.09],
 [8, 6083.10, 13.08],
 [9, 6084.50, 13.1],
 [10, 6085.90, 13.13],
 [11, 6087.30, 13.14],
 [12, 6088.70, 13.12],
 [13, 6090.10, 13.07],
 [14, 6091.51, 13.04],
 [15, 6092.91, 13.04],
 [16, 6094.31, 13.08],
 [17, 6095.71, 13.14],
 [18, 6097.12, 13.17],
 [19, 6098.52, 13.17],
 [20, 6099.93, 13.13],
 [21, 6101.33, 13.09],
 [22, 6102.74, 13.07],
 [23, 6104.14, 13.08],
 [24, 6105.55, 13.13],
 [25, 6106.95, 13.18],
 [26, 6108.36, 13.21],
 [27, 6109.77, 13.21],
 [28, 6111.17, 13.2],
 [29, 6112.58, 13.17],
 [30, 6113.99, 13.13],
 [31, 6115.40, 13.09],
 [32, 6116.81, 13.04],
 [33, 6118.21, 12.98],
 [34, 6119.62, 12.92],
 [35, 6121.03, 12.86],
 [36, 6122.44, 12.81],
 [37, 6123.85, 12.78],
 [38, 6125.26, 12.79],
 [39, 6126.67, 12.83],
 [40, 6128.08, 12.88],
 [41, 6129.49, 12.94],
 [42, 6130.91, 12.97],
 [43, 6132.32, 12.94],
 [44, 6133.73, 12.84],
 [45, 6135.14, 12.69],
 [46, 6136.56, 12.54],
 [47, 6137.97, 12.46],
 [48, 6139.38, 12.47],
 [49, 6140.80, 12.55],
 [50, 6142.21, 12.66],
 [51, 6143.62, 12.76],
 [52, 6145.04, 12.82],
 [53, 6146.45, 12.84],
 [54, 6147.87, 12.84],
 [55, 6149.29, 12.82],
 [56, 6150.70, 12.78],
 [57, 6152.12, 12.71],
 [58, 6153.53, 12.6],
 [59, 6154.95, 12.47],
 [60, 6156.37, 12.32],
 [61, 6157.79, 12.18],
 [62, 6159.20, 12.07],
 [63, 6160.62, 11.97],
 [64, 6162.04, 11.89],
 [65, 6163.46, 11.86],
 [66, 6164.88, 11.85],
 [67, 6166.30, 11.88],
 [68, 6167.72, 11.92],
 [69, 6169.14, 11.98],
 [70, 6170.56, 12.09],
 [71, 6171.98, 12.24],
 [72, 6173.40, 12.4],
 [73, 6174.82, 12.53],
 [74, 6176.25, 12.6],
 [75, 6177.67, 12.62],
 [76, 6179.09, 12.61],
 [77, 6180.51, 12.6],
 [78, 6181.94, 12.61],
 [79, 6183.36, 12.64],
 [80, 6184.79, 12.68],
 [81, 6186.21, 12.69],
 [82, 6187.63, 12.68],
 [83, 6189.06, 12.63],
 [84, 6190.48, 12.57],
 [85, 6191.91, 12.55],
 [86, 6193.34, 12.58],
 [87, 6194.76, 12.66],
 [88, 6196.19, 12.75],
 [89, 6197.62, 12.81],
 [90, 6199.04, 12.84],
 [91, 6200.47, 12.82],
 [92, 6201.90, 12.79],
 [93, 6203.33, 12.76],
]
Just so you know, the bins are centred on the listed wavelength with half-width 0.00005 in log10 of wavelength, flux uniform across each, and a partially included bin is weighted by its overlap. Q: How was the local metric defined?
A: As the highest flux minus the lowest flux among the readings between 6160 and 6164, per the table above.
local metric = 0.11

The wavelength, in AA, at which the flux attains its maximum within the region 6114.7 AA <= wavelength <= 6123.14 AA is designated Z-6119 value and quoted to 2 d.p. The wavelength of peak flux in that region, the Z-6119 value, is 6115.40 AA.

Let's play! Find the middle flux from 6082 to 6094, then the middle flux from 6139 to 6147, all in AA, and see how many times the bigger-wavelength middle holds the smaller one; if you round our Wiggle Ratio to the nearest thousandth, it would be 0.971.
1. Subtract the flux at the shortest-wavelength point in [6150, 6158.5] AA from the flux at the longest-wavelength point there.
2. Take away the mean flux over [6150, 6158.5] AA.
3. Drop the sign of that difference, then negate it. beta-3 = -13.1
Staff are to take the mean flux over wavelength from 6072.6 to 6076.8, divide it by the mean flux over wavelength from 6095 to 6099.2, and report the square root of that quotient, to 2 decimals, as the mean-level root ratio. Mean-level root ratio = 1.01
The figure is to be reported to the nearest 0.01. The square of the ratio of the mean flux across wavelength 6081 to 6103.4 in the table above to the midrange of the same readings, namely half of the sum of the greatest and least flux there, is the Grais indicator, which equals 1.00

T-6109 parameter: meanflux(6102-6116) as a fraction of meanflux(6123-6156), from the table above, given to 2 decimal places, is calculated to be 1.03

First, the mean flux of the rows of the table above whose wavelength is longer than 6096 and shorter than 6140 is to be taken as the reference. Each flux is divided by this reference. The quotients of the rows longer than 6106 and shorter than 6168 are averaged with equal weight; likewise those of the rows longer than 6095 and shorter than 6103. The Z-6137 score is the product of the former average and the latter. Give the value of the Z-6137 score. 0.99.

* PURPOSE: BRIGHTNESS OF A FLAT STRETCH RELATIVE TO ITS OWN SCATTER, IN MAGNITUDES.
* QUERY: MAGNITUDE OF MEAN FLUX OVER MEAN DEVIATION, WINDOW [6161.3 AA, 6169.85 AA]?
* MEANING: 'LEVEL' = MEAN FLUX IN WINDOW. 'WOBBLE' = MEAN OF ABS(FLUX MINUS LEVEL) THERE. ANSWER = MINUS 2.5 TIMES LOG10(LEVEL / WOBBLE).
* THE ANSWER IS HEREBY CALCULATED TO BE -6.3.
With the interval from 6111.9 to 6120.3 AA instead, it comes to -5.6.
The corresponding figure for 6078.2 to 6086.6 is -6.2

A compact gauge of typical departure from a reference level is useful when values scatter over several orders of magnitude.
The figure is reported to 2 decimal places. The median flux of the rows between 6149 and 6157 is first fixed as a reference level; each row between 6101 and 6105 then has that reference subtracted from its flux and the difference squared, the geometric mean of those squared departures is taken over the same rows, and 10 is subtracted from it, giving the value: -9.82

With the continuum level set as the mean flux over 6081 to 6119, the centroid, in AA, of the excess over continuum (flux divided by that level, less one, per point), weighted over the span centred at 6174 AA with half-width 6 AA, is 6173.1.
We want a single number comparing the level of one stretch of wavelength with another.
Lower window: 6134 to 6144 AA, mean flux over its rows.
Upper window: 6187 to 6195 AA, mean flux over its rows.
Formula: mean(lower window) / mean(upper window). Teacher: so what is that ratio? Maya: 1.00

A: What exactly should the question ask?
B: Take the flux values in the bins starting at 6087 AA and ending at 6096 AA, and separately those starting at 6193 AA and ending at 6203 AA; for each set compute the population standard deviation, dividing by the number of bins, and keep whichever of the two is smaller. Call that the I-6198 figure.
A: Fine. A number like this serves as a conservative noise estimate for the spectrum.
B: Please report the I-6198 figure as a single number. 0.040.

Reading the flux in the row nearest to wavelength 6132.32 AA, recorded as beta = 12.94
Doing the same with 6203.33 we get 12.76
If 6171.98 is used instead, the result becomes 12.24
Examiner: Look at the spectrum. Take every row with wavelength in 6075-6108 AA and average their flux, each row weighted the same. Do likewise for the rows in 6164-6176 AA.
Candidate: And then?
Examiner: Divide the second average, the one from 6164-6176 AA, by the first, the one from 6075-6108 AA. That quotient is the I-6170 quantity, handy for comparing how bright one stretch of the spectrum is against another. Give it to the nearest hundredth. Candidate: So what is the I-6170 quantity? 0.92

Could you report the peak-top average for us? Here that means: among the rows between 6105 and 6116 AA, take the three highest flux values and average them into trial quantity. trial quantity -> 13.2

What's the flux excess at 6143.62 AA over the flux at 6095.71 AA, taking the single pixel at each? -0.38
